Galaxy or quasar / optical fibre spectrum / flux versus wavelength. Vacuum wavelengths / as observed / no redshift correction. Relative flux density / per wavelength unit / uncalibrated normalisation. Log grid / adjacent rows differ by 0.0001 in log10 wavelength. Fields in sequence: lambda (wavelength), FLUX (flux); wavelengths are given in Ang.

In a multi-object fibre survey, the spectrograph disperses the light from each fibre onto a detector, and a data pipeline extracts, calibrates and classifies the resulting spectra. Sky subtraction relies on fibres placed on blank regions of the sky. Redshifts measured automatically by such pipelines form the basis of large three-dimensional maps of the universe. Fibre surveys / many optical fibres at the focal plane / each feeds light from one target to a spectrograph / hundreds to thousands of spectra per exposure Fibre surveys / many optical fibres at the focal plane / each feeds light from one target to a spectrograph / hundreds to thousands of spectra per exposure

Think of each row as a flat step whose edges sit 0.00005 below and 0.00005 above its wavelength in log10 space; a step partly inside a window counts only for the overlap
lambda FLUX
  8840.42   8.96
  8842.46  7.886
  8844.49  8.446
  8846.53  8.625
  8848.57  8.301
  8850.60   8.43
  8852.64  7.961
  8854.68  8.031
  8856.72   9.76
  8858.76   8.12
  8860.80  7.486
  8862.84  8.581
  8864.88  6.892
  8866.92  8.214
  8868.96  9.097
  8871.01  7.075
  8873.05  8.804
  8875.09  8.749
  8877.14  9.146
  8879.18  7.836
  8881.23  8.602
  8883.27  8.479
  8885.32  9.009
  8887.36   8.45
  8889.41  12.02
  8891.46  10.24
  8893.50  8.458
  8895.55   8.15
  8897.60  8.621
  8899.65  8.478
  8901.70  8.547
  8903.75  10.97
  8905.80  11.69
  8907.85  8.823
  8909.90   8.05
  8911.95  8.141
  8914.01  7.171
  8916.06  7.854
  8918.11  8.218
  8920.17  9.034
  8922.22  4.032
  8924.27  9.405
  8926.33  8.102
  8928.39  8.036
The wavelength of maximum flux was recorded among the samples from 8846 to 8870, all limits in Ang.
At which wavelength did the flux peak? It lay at 8856.72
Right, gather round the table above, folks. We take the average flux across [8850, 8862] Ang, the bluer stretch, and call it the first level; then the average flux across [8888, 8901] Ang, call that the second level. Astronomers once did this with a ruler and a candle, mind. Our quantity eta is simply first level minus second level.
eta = -1.0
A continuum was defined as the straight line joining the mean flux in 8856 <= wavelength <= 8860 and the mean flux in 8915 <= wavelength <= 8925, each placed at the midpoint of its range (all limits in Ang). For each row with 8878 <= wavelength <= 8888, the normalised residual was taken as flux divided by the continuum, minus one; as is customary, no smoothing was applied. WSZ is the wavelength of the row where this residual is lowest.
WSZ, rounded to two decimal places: 8879.18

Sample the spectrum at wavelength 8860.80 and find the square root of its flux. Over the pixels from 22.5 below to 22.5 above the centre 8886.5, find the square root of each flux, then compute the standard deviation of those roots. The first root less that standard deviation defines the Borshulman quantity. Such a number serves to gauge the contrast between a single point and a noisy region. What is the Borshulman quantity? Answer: 2.53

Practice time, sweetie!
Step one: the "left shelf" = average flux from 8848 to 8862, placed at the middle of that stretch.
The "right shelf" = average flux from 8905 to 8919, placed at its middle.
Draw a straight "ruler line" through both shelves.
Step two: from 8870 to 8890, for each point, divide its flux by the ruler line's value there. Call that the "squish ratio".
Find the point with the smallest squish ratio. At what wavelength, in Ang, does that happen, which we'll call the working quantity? 8871.01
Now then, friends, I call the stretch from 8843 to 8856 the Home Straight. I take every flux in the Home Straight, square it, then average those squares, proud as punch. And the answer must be 69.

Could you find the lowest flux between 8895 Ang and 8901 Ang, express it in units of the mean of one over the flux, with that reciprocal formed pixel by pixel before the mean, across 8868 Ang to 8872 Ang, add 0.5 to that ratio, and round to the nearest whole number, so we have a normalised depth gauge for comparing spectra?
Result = 65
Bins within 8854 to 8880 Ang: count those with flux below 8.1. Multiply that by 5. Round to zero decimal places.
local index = 25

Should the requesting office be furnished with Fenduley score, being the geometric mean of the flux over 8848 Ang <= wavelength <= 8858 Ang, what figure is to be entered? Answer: 8.5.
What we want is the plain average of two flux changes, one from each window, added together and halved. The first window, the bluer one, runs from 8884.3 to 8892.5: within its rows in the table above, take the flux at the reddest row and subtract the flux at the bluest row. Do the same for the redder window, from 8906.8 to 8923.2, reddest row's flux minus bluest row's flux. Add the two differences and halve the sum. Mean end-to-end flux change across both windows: -1.8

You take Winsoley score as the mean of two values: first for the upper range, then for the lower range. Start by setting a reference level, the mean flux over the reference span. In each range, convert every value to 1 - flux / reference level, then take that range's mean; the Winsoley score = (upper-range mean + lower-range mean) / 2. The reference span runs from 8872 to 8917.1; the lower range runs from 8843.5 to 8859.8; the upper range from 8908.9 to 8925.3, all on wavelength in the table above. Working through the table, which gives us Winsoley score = 0.092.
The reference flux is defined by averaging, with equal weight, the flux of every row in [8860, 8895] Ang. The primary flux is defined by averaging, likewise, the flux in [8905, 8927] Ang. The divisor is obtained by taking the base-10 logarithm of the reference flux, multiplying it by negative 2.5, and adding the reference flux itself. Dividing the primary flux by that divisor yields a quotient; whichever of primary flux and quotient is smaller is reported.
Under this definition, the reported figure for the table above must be 1.30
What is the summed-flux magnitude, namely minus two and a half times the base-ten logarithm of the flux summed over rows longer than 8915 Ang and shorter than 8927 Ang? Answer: -4.17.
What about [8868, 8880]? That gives -4.26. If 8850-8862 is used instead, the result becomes -4.24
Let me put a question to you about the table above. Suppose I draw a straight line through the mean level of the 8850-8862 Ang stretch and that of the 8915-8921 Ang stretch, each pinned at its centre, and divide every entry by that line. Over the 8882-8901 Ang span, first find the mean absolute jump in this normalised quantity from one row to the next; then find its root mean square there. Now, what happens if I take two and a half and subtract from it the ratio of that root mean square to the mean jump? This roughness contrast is -5.5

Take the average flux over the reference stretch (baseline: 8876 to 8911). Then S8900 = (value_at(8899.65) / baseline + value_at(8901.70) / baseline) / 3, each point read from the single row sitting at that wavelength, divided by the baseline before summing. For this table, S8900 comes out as 0.620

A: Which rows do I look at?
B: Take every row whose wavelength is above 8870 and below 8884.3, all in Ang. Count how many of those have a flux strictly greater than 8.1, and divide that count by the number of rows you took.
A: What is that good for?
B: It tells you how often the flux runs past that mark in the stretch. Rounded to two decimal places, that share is 0.71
